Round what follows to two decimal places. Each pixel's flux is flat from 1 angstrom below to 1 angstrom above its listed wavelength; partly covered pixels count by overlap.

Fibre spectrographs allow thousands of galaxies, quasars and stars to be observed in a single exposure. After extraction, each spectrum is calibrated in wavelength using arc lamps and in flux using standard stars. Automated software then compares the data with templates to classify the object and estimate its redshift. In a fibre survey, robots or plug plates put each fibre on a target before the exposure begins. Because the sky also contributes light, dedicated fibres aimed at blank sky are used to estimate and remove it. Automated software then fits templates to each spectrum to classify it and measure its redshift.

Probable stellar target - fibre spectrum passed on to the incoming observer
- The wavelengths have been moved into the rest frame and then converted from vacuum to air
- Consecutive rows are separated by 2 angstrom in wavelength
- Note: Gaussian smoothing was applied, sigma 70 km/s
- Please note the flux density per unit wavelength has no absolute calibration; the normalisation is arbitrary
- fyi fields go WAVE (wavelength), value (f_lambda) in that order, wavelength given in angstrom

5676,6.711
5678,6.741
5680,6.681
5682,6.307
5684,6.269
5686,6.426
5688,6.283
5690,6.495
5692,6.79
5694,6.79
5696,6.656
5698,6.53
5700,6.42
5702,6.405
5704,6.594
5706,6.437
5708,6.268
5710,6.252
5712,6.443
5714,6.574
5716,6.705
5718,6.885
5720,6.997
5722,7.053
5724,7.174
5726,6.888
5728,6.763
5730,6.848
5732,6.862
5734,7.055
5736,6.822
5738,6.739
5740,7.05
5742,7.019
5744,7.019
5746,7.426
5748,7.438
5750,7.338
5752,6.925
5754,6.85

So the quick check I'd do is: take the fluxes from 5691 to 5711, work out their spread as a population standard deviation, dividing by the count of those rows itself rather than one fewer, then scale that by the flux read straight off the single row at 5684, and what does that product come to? 1.15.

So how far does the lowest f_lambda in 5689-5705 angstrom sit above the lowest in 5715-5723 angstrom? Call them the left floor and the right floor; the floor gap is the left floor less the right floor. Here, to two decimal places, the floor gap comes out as -0.30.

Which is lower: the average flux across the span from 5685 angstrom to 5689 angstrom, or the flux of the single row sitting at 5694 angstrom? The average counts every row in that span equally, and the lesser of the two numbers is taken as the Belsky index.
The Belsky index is 6.35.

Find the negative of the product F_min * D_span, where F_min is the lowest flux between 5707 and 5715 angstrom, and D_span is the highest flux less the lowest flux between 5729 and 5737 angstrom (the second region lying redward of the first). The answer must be -1.5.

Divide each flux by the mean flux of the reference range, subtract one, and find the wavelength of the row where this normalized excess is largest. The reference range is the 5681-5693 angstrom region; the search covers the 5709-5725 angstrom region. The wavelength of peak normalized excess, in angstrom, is 5724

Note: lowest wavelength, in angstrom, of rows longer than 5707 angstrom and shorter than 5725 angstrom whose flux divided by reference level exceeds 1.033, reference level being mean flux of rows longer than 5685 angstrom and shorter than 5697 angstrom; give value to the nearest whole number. 5718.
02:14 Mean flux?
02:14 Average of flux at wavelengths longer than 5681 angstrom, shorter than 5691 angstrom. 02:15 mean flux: 6.4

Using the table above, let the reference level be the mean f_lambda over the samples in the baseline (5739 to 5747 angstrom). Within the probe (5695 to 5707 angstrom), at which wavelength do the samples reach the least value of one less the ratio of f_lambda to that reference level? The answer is 5696 angstrom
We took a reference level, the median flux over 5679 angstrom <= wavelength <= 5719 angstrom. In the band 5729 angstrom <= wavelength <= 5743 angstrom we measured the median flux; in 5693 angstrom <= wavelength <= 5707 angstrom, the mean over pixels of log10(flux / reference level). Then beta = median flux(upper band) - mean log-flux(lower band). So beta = 6.86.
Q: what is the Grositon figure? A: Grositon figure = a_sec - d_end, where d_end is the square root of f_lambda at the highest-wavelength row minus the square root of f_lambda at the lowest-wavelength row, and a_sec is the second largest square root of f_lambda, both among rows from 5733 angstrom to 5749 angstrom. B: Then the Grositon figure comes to 2.65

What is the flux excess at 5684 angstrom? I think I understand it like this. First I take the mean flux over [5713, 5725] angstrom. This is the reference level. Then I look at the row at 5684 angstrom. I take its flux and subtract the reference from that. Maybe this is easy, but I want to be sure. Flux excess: -0.6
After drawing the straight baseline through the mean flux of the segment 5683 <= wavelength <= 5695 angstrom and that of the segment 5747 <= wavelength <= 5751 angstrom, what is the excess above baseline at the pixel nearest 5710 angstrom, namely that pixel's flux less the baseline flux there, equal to -0.56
